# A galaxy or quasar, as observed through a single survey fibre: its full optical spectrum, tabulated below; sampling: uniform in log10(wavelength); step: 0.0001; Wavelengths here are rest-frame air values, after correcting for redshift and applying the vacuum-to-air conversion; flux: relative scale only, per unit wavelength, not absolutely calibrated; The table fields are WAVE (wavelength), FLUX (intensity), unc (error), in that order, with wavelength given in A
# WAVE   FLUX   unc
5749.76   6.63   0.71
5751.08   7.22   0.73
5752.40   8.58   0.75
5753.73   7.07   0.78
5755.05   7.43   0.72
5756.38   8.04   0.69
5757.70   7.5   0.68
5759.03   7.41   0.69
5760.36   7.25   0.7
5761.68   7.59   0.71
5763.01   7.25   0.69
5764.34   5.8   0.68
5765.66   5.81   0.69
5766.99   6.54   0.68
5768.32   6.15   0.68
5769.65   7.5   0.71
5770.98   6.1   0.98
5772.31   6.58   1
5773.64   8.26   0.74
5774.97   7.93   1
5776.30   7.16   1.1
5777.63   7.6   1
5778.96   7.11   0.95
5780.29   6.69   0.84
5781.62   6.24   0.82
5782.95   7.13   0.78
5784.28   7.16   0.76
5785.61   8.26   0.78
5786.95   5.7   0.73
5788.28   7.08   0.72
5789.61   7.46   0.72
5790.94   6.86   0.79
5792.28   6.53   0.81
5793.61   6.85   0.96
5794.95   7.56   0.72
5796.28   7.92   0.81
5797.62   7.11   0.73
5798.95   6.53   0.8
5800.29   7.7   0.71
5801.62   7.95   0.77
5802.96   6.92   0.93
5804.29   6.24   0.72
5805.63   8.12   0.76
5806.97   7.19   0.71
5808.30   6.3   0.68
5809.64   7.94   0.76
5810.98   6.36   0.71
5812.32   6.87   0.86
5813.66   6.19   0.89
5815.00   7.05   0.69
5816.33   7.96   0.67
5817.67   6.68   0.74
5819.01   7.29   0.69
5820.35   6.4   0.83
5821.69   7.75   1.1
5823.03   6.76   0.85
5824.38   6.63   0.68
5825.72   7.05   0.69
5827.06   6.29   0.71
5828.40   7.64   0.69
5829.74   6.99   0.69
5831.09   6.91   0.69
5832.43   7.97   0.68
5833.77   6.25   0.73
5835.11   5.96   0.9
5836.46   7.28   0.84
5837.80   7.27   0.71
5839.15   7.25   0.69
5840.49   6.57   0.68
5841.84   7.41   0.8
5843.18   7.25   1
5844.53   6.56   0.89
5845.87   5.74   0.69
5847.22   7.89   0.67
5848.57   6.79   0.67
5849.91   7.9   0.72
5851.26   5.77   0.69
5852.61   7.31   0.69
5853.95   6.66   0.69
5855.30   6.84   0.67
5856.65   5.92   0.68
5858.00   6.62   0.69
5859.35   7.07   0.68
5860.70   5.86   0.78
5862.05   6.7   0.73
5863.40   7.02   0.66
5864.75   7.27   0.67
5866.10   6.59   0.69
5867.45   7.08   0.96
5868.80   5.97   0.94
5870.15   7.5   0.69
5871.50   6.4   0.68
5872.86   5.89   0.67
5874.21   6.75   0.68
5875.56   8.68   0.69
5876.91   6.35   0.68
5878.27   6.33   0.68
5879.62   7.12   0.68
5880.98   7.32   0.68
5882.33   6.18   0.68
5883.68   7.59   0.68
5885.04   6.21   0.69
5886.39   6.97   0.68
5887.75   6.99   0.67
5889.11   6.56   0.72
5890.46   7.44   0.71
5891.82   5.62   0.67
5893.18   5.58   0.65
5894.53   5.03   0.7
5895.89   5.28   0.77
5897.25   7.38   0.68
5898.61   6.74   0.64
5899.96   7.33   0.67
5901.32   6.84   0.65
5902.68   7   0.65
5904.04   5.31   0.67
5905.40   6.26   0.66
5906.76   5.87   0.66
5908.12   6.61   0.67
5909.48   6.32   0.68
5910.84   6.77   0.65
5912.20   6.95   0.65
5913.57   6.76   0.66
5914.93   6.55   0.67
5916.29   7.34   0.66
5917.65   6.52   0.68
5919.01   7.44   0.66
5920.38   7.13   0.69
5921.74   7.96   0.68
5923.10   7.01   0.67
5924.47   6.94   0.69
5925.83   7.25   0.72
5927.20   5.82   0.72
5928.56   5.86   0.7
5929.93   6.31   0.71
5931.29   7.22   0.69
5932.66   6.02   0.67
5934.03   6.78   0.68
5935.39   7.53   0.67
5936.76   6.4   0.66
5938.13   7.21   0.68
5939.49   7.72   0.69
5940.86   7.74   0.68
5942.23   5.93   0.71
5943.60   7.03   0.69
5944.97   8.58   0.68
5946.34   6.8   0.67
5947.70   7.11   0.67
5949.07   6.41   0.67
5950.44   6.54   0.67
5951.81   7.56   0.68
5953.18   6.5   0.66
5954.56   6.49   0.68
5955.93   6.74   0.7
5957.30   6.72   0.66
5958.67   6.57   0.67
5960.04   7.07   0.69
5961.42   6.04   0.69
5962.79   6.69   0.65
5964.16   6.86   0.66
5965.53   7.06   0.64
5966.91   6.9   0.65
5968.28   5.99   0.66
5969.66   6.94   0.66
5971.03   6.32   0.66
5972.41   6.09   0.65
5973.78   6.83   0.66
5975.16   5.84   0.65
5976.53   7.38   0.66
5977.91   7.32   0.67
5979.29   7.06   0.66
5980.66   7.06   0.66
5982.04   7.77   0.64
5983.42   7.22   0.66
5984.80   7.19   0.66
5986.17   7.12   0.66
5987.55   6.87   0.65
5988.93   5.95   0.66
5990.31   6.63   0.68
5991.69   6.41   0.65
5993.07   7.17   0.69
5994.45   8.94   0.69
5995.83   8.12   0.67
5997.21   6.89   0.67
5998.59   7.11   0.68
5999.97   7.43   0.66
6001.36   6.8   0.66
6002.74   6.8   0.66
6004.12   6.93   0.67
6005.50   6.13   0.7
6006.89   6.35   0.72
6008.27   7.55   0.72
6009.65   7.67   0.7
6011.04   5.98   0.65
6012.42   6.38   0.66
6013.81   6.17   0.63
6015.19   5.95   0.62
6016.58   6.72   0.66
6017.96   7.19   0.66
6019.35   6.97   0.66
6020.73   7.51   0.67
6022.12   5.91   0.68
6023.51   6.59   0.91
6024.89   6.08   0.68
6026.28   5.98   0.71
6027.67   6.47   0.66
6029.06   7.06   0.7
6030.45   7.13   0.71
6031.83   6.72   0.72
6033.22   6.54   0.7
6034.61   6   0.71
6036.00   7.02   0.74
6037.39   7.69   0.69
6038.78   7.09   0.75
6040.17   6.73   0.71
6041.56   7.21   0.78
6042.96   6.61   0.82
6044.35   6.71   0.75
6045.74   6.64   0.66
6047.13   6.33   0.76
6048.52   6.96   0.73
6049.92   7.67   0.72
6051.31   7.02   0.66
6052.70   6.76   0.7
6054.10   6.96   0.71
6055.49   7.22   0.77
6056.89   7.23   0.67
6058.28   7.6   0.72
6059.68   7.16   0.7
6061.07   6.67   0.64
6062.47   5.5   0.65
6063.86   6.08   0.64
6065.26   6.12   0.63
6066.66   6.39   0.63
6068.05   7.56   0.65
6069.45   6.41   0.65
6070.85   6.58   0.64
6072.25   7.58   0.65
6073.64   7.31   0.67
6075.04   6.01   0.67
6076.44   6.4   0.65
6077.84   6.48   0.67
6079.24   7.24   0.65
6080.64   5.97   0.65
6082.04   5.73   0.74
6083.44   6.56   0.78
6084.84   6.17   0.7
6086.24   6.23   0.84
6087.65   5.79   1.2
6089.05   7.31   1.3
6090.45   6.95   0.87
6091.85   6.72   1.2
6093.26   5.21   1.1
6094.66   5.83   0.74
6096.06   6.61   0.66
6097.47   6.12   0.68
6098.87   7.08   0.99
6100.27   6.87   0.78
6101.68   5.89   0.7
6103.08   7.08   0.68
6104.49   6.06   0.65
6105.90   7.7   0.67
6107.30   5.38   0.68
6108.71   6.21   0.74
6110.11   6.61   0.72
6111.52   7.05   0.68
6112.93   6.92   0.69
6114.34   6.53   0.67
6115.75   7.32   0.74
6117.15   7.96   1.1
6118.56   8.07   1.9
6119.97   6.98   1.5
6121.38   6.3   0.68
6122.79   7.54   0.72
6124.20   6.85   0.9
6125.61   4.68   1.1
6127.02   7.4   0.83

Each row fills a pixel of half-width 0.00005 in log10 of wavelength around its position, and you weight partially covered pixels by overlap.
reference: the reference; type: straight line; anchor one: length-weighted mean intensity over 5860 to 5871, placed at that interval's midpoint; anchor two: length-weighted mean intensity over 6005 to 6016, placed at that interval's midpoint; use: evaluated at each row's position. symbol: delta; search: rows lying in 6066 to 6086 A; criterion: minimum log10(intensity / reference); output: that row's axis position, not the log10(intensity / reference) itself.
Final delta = 6082.04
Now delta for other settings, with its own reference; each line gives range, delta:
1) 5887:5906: 5894.53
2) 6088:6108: 6093.26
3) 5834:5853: 5845.87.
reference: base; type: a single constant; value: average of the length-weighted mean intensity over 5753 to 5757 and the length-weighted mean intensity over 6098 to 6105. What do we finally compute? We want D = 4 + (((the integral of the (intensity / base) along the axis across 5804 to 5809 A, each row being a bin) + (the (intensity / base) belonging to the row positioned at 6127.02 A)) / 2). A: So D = 7.01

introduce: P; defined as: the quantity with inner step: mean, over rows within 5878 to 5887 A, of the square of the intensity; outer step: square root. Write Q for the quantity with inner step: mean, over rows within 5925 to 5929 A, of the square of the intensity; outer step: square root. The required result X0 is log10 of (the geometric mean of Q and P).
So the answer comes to 0.819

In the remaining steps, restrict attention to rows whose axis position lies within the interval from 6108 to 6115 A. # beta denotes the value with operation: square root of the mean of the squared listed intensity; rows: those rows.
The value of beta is 6.7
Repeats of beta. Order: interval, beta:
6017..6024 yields 6.9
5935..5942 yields 7.3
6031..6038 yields 6.8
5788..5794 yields 7.0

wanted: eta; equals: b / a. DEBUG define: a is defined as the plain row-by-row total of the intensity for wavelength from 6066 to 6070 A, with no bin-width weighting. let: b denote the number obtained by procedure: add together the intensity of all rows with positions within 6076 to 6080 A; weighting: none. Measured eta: 0.99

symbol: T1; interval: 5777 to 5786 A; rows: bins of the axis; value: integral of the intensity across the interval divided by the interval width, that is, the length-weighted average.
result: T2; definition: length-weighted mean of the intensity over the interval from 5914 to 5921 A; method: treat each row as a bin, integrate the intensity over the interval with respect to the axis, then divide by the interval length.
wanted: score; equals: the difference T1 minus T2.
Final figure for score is 0.2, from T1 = 7.14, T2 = 6.99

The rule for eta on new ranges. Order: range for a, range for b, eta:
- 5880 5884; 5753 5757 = 1.07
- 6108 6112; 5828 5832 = 1.08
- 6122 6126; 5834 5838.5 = 1.08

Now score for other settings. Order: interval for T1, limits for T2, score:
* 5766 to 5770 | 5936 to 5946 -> -0.6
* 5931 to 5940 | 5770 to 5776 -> -0.3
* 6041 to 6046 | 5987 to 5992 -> 0.3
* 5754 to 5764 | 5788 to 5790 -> 0.1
